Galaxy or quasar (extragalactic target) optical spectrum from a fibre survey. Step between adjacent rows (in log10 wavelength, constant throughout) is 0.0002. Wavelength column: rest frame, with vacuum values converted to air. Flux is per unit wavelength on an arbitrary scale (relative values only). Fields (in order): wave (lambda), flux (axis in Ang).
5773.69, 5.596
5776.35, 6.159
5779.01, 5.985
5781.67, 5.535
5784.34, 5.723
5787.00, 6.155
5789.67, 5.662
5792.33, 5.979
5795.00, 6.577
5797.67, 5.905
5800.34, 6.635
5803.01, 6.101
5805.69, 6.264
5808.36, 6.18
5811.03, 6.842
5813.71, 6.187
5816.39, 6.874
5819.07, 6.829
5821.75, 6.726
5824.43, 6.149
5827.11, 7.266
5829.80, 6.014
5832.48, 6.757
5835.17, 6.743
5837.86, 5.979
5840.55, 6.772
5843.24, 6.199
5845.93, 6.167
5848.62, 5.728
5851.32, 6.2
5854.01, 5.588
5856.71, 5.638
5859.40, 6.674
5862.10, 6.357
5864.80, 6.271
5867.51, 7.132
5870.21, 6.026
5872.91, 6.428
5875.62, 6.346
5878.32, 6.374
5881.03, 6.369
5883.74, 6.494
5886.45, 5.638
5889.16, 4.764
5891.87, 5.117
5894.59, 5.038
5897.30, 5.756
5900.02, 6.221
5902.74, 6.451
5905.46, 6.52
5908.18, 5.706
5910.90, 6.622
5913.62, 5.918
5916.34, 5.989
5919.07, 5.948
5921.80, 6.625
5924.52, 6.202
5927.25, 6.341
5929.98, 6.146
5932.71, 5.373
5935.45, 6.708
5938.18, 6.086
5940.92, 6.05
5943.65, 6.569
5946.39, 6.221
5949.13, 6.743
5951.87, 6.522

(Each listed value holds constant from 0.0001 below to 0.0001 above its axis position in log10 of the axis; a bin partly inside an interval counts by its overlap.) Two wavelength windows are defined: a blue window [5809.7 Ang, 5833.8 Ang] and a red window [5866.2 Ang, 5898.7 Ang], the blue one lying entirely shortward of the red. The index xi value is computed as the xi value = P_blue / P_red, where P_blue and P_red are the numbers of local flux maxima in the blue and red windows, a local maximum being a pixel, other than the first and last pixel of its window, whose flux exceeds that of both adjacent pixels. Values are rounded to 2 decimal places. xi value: 0.50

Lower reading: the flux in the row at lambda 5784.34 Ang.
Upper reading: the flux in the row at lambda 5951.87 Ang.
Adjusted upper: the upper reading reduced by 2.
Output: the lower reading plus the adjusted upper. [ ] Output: 10.2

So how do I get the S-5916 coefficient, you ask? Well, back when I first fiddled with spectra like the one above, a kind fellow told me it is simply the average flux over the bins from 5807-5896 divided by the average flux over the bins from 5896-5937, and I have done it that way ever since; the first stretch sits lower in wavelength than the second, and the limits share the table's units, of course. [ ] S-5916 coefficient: 1.01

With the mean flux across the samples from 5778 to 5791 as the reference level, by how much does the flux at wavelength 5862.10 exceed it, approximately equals 0.5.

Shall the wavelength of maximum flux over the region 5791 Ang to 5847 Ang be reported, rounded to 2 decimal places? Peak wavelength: 5827.11 Ang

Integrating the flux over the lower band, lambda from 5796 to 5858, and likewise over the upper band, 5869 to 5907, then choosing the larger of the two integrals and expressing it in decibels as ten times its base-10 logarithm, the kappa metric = 25.9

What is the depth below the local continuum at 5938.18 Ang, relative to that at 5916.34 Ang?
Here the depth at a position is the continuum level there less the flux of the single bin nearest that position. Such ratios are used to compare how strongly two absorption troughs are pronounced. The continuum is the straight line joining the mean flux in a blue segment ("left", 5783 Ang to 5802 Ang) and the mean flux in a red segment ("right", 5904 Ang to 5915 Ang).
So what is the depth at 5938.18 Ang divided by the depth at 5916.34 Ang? 0.6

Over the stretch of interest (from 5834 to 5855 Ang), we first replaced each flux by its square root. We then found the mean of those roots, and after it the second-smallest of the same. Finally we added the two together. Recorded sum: 4.88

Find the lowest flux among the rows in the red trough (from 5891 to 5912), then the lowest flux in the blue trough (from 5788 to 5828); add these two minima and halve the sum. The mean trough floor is 5.35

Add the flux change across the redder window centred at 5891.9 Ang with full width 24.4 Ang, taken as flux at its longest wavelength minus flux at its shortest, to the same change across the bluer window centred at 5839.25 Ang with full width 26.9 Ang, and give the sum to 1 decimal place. -1.0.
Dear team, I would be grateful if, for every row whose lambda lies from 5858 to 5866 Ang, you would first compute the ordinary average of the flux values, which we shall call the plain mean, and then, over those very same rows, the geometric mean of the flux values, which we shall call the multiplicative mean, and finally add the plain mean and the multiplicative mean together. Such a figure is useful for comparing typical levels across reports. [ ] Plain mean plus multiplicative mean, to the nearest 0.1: 12.9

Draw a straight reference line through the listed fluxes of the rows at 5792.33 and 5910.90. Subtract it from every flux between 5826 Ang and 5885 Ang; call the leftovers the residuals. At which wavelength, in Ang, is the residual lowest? 5854.01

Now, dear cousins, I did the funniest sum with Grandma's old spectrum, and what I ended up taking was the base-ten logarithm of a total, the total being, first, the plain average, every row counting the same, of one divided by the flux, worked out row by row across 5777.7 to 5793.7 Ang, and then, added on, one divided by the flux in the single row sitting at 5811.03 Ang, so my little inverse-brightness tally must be -0.498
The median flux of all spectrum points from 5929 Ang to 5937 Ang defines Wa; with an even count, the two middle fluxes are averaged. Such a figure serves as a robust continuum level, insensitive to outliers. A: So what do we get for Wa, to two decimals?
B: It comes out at 6.15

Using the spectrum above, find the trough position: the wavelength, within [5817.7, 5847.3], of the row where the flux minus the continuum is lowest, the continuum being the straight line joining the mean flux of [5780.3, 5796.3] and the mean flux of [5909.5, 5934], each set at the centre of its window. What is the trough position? 5837.86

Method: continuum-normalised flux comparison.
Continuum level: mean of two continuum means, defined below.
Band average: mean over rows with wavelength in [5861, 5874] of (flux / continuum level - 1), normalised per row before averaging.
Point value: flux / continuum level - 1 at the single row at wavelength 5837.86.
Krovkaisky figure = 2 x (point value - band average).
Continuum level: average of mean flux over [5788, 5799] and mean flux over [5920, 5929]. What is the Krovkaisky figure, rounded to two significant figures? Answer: -0.15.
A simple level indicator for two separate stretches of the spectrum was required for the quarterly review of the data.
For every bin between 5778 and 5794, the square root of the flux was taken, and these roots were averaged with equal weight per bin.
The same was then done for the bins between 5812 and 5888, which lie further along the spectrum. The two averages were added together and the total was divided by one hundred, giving 0.0494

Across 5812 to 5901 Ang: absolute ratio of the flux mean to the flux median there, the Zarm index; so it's 1.00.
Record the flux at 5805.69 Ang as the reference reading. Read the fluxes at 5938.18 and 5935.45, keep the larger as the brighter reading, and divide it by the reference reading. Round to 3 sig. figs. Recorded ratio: 1.07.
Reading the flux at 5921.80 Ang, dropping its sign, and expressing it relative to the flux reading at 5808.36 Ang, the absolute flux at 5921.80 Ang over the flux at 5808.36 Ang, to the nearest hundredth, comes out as 1.07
